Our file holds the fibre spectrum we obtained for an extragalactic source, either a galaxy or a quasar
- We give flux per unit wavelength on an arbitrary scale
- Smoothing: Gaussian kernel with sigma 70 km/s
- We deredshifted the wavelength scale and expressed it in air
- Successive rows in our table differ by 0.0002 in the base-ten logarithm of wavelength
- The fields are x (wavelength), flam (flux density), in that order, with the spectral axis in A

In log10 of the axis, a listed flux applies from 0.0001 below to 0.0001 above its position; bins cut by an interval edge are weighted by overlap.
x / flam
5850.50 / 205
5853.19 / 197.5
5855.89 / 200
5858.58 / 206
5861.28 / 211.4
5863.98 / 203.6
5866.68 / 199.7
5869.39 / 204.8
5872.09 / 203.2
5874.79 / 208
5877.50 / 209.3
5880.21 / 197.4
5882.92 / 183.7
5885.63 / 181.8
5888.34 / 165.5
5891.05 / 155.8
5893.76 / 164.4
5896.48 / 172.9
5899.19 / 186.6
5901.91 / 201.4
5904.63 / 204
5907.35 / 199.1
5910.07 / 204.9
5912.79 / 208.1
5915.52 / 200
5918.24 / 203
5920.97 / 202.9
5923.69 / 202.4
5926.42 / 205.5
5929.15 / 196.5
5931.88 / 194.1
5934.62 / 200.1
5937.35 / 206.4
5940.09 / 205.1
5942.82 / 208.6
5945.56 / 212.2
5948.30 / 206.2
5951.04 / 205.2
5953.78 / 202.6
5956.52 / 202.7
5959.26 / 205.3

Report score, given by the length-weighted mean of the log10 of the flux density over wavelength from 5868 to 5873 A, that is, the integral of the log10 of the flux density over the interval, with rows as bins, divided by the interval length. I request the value 2.308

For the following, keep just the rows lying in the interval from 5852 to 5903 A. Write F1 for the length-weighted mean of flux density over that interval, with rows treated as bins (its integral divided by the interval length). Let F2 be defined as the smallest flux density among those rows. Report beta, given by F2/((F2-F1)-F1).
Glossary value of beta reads -0.68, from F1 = 192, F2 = 155.8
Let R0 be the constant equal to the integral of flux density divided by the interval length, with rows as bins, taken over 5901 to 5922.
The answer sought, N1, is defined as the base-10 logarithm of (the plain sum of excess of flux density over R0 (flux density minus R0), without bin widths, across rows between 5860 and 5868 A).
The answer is 0.77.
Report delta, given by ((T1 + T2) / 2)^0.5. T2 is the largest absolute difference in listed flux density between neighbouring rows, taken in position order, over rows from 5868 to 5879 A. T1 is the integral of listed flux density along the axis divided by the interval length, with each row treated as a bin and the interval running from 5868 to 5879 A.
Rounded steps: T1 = 206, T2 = 4.8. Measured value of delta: 10.3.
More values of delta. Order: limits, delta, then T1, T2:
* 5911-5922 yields 10.3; 204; 8.1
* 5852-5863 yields 10.2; 204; 6.0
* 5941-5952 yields 10.3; 208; 6.0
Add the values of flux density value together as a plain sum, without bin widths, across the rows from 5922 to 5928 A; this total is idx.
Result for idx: 408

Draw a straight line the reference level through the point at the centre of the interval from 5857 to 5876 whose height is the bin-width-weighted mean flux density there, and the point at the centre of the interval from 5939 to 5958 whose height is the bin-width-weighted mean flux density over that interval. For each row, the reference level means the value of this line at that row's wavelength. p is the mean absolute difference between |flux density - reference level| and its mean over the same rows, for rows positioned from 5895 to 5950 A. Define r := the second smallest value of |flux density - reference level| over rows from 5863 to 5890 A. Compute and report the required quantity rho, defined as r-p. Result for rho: -3.4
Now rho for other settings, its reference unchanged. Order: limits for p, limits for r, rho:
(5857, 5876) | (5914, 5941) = -1.3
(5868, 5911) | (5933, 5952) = -14.0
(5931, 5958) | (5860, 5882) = -1.0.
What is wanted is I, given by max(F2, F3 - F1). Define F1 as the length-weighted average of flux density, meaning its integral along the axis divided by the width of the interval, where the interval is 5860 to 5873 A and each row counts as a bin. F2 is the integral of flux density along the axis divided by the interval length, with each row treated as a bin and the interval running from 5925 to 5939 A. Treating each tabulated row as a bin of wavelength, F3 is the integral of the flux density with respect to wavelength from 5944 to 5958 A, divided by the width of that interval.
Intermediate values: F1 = 204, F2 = 200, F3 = 206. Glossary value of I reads 200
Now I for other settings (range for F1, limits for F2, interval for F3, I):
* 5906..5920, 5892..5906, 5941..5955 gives 185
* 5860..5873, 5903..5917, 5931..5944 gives 203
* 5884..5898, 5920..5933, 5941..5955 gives 200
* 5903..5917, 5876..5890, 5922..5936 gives 187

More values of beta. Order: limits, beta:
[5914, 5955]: -0.91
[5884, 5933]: -0.69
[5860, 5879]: -0.94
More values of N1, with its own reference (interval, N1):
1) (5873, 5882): 0.77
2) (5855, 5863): 0.94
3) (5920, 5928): 0.31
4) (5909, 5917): 0.63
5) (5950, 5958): 0.24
